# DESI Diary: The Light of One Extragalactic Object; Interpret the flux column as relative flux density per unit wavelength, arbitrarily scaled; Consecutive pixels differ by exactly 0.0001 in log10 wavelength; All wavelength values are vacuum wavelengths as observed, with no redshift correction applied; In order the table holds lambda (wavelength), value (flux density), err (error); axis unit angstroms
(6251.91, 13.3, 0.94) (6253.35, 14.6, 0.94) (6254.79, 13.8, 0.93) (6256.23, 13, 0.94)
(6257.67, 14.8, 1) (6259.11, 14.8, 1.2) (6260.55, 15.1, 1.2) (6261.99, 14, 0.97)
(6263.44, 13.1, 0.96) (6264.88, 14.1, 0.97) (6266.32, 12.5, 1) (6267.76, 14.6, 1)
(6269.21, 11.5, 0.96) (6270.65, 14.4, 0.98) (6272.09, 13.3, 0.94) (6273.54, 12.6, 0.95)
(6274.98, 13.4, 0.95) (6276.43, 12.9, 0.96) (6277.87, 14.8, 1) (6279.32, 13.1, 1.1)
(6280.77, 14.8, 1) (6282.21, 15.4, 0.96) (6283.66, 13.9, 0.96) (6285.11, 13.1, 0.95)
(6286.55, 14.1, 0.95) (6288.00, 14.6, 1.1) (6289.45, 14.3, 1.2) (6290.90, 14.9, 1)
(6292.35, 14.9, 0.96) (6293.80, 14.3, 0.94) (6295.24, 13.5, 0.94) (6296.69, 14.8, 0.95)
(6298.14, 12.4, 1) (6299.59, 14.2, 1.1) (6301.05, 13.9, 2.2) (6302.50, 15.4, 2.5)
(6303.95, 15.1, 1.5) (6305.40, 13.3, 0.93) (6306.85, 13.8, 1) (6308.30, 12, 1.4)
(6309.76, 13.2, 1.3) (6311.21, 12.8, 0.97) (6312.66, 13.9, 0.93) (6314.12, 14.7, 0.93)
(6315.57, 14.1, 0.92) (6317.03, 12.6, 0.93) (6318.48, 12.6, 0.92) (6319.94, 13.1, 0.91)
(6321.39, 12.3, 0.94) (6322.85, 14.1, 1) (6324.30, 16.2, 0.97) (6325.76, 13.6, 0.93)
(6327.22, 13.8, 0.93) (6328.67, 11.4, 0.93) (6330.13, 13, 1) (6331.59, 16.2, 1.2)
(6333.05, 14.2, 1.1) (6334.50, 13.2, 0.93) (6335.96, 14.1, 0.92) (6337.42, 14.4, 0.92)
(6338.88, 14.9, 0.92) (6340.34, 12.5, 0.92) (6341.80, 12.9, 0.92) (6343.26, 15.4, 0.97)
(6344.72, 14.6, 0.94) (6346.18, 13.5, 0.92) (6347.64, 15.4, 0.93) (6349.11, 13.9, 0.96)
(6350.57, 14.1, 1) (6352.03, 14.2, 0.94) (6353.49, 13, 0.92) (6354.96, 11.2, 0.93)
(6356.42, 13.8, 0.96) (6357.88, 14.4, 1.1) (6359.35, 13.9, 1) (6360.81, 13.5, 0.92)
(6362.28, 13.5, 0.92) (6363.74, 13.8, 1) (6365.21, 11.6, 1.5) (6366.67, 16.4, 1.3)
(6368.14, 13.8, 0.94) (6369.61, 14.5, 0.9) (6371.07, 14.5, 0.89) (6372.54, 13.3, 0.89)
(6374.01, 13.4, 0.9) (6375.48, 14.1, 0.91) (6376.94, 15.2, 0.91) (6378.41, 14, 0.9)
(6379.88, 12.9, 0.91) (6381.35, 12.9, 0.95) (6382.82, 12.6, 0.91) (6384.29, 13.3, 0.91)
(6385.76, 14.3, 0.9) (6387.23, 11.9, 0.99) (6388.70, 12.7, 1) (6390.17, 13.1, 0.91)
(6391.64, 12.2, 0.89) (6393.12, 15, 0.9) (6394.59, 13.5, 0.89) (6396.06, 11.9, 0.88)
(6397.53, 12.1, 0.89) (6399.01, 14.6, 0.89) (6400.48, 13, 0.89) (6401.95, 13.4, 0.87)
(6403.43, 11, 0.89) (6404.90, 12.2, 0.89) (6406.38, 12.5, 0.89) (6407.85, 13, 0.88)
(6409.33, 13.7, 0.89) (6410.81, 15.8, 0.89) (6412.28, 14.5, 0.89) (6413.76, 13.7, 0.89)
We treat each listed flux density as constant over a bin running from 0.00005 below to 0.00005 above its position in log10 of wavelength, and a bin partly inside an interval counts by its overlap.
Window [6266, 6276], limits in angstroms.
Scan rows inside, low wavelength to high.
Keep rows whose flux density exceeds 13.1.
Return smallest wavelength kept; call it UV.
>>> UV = 6267.76 angstroms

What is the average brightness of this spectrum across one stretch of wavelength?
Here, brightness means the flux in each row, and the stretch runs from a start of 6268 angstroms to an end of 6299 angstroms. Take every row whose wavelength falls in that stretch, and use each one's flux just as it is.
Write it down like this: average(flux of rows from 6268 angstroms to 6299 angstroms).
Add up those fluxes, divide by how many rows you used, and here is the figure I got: 13.9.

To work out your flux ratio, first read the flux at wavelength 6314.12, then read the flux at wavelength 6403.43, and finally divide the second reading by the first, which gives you 0.75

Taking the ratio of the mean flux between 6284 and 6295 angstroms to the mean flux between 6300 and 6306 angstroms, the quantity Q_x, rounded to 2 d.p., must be 0.99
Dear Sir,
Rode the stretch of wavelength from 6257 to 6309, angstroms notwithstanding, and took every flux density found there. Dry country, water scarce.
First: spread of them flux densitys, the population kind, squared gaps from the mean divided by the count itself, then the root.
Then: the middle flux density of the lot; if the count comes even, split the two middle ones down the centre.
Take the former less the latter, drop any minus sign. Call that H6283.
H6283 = 13.1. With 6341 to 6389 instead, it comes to 12.7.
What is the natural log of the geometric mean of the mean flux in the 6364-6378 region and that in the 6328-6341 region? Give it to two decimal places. 2.63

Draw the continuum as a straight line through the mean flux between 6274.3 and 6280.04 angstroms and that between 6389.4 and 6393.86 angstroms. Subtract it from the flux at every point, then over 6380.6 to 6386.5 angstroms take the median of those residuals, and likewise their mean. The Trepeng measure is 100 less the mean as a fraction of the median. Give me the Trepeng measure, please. 100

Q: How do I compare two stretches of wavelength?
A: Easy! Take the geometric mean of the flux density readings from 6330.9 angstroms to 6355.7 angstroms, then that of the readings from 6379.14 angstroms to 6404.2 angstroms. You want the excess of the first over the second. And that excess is 1.0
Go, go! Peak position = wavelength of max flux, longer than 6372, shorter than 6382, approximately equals 6376.94 angstroms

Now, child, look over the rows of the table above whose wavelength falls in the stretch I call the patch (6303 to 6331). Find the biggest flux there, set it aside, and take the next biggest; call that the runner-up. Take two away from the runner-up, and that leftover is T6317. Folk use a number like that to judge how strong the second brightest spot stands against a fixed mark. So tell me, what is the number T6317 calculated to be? 13.1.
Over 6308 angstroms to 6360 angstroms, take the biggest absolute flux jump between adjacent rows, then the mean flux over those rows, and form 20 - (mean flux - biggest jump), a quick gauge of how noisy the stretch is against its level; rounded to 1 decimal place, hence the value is 9.5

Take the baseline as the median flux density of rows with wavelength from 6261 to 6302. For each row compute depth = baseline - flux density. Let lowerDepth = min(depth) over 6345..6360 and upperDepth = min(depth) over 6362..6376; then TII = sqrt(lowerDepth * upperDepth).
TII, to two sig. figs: 1.8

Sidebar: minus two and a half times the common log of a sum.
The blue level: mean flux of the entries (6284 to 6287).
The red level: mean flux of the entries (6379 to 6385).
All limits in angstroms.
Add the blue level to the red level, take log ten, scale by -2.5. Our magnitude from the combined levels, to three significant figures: -3.56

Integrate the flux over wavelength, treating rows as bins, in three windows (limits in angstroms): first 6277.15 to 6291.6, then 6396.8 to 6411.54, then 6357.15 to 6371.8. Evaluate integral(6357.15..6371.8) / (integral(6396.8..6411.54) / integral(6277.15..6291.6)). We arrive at 219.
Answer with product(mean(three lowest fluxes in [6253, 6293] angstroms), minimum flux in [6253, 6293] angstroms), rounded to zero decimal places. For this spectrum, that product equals 140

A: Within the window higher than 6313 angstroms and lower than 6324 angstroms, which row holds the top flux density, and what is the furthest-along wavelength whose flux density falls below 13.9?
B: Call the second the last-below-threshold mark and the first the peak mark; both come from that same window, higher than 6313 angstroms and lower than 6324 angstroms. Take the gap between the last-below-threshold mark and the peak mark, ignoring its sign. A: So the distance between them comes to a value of 7.3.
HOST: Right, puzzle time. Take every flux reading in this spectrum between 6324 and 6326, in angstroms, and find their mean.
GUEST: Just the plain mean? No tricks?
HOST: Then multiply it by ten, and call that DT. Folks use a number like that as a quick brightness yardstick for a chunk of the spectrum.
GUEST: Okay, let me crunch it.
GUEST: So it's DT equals 149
